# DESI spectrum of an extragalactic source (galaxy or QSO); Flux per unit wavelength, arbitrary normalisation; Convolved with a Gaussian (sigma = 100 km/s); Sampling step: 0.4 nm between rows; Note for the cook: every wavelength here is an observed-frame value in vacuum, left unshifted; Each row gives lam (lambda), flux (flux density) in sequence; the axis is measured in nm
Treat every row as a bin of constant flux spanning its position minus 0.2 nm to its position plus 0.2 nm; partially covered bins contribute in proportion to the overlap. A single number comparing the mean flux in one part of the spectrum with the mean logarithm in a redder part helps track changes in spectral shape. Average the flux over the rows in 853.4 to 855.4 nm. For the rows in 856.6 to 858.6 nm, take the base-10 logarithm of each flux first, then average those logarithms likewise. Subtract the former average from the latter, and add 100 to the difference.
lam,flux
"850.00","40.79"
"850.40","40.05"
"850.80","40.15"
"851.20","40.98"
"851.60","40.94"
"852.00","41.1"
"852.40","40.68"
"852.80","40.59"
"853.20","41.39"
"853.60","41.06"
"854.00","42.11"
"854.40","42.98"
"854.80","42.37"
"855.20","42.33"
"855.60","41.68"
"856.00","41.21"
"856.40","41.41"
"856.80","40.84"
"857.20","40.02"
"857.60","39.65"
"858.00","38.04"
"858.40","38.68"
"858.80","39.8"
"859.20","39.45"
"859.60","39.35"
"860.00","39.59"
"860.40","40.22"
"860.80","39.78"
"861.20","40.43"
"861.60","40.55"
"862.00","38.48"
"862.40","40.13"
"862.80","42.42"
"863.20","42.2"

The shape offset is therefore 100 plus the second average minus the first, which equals 59.4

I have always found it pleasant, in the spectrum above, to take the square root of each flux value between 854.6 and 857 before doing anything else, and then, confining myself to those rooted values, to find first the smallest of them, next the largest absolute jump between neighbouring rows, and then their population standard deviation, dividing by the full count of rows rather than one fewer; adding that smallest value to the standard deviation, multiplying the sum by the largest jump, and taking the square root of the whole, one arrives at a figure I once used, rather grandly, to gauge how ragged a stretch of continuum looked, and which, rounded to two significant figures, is 0.57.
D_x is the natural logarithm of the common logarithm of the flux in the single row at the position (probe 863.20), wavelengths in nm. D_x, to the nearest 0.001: 0.486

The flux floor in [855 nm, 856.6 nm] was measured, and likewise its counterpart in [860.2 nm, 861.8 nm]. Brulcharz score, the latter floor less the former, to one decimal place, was -1.4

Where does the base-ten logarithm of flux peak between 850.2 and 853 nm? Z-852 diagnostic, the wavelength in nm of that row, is 852.00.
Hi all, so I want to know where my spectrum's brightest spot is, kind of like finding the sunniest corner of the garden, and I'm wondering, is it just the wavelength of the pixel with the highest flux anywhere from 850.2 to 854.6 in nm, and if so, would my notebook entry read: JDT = 854.40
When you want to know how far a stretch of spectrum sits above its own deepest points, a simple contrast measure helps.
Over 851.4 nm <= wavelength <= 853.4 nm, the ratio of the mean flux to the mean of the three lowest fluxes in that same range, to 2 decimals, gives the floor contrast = 1.00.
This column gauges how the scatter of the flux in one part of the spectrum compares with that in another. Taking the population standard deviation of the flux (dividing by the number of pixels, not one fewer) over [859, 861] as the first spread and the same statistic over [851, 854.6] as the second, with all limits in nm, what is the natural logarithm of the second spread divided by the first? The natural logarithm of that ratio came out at 0.9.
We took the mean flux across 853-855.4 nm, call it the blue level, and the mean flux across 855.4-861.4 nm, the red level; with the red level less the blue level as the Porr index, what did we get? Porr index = -2.0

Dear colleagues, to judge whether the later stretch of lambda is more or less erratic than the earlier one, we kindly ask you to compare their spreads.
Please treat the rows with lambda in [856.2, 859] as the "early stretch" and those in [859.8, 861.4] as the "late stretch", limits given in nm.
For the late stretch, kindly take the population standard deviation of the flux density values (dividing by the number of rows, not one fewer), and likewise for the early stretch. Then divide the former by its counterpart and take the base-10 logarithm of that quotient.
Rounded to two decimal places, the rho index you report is -0.51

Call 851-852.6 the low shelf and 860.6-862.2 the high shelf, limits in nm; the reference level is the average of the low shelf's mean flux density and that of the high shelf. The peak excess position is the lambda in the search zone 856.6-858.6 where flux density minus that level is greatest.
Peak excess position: 856.80 nm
